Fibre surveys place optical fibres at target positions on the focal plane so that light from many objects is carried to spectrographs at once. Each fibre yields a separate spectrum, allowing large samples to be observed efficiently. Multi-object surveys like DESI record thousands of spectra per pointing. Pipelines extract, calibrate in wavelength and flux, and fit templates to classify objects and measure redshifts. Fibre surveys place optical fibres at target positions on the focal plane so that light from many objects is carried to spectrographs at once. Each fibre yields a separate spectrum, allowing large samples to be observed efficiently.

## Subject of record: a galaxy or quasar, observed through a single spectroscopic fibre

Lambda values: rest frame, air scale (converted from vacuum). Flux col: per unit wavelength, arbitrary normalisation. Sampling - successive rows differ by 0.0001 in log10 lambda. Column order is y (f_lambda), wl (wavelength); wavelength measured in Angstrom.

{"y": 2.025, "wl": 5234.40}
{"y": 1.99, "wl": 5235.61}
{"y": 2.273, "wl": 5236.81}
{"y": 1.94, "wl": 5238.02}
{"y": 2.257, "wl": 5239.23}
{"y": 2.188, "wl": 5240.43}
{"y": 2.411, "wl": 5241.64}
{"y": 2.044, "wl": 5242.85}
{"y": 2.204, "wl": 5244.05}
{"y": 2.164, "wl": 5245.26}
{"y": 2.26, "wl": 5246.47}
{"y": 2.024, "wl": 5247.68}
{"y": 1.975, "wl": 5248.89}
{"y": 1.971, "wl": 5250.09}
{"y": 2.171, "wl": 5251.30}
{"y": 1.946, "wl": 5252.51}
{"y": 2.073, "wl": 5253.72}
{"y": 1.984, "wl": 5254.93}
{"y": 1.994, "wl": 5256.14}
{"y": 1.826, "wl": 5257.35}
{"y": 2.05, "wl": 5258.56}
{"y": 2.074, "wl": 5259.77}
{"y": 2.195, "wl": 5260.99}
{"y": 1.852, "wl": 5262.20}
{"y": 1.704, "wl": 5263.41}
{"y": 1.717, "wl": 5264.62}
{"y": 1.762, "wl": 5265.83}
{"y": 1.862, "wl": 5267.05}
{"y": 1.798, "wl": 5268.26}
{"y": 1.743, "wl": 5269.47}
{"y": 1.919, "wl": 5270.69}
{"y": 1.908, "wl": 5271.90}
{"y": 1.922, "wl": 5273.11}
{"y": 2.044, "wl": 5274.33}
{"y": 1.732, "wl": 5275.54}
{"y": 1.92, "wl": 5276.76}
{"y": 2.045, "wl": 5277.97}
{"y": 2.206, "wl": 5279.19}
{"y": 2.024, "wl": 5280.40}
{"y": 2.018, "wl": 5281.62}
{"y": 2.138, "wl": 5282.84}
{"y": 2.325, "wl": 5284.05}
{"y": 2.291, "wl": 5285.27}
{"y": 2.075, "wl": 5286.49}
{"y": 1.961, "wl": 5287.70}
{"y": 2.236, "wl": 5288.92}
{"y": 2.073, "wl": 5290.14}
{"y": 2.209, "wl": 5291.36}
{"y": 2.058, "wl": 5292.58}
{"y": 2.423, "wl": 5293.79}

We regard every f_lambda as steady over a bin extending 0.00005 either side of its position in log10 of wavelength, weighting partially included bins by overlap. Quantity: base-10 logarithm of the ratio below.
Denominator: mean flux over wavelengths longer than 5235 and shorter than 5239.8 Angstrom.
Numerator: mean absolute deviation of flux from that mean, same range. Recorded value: -1.15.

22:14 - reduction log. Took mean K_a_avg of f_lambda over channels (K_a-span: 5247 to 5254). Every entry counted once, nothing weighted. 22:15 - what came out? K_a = 2.03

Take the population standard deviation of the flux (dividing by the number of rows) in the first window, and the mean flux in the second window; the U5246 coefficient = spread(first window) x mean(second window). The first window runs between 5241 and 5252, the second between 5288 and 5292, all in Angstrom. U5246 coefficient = 0.30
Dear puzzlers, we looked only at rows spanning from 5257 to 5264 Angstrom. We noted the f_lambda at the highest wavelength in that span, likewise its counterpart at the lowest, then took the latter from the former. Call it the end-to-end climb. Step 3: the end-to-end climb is -0.12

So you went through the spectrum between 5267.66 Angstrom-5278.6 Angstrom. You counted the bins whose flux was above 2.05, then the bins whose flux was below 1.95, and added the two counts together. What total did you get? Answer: 7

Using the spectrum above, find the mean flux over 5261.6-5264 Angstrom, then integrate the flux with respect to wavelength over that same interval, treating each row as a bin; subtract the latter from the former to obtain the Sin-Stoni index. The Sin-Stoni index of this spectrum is -2.5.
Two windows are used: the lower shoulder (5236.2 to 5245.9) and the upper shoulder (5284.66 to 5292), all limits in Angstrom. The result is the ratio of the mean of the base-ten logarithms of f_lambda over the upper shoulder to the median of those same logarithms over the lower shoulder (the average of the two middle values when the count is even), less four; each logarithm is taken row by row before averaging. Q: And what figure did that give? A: -3.03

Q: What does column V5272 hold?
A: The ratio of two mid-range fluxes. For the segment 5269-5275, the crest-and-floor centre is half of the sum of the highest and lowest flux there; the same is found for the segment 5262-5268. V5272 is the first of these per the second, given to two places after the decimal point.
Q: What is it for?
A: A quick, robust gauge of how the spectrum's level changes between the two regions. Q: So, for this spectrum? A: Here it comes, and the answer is 1.06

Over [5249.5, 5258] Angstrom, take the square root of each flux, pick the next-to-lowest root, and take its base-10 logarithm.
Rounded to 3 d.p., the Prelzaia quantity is 0.145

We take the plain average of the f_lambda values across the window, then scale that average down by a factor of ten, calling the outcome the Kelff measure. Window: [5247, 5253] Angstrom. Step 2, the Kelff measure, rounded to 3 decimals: 0.202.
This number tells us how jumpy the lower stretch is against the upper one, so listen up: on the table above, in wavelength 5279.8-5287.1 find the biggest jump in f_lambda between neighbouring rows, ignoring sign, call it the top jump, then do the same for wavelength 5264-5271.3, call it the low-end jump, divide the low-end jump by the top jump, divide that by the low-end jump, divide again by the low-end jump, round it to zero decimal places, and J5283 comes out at 26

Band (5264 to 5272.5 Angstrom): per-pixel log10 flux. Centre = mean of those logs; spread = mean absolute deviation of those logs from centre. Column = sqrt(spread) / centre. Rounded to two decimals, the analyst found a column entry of 0.50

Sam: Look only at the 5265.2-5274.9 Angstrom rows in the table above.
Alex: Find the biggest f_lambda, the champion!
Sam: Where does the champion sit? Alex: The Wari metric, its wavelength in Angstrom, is 5274.33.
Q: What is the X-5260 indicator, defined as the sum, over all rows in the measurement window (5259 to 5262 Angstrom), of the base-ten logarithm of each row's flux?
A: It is 0.7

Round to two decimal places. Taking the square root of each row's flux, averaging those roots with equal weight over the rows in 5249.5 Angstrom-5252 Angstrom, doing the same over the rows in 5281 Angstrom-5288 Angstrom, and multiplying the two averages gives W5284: 2.10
